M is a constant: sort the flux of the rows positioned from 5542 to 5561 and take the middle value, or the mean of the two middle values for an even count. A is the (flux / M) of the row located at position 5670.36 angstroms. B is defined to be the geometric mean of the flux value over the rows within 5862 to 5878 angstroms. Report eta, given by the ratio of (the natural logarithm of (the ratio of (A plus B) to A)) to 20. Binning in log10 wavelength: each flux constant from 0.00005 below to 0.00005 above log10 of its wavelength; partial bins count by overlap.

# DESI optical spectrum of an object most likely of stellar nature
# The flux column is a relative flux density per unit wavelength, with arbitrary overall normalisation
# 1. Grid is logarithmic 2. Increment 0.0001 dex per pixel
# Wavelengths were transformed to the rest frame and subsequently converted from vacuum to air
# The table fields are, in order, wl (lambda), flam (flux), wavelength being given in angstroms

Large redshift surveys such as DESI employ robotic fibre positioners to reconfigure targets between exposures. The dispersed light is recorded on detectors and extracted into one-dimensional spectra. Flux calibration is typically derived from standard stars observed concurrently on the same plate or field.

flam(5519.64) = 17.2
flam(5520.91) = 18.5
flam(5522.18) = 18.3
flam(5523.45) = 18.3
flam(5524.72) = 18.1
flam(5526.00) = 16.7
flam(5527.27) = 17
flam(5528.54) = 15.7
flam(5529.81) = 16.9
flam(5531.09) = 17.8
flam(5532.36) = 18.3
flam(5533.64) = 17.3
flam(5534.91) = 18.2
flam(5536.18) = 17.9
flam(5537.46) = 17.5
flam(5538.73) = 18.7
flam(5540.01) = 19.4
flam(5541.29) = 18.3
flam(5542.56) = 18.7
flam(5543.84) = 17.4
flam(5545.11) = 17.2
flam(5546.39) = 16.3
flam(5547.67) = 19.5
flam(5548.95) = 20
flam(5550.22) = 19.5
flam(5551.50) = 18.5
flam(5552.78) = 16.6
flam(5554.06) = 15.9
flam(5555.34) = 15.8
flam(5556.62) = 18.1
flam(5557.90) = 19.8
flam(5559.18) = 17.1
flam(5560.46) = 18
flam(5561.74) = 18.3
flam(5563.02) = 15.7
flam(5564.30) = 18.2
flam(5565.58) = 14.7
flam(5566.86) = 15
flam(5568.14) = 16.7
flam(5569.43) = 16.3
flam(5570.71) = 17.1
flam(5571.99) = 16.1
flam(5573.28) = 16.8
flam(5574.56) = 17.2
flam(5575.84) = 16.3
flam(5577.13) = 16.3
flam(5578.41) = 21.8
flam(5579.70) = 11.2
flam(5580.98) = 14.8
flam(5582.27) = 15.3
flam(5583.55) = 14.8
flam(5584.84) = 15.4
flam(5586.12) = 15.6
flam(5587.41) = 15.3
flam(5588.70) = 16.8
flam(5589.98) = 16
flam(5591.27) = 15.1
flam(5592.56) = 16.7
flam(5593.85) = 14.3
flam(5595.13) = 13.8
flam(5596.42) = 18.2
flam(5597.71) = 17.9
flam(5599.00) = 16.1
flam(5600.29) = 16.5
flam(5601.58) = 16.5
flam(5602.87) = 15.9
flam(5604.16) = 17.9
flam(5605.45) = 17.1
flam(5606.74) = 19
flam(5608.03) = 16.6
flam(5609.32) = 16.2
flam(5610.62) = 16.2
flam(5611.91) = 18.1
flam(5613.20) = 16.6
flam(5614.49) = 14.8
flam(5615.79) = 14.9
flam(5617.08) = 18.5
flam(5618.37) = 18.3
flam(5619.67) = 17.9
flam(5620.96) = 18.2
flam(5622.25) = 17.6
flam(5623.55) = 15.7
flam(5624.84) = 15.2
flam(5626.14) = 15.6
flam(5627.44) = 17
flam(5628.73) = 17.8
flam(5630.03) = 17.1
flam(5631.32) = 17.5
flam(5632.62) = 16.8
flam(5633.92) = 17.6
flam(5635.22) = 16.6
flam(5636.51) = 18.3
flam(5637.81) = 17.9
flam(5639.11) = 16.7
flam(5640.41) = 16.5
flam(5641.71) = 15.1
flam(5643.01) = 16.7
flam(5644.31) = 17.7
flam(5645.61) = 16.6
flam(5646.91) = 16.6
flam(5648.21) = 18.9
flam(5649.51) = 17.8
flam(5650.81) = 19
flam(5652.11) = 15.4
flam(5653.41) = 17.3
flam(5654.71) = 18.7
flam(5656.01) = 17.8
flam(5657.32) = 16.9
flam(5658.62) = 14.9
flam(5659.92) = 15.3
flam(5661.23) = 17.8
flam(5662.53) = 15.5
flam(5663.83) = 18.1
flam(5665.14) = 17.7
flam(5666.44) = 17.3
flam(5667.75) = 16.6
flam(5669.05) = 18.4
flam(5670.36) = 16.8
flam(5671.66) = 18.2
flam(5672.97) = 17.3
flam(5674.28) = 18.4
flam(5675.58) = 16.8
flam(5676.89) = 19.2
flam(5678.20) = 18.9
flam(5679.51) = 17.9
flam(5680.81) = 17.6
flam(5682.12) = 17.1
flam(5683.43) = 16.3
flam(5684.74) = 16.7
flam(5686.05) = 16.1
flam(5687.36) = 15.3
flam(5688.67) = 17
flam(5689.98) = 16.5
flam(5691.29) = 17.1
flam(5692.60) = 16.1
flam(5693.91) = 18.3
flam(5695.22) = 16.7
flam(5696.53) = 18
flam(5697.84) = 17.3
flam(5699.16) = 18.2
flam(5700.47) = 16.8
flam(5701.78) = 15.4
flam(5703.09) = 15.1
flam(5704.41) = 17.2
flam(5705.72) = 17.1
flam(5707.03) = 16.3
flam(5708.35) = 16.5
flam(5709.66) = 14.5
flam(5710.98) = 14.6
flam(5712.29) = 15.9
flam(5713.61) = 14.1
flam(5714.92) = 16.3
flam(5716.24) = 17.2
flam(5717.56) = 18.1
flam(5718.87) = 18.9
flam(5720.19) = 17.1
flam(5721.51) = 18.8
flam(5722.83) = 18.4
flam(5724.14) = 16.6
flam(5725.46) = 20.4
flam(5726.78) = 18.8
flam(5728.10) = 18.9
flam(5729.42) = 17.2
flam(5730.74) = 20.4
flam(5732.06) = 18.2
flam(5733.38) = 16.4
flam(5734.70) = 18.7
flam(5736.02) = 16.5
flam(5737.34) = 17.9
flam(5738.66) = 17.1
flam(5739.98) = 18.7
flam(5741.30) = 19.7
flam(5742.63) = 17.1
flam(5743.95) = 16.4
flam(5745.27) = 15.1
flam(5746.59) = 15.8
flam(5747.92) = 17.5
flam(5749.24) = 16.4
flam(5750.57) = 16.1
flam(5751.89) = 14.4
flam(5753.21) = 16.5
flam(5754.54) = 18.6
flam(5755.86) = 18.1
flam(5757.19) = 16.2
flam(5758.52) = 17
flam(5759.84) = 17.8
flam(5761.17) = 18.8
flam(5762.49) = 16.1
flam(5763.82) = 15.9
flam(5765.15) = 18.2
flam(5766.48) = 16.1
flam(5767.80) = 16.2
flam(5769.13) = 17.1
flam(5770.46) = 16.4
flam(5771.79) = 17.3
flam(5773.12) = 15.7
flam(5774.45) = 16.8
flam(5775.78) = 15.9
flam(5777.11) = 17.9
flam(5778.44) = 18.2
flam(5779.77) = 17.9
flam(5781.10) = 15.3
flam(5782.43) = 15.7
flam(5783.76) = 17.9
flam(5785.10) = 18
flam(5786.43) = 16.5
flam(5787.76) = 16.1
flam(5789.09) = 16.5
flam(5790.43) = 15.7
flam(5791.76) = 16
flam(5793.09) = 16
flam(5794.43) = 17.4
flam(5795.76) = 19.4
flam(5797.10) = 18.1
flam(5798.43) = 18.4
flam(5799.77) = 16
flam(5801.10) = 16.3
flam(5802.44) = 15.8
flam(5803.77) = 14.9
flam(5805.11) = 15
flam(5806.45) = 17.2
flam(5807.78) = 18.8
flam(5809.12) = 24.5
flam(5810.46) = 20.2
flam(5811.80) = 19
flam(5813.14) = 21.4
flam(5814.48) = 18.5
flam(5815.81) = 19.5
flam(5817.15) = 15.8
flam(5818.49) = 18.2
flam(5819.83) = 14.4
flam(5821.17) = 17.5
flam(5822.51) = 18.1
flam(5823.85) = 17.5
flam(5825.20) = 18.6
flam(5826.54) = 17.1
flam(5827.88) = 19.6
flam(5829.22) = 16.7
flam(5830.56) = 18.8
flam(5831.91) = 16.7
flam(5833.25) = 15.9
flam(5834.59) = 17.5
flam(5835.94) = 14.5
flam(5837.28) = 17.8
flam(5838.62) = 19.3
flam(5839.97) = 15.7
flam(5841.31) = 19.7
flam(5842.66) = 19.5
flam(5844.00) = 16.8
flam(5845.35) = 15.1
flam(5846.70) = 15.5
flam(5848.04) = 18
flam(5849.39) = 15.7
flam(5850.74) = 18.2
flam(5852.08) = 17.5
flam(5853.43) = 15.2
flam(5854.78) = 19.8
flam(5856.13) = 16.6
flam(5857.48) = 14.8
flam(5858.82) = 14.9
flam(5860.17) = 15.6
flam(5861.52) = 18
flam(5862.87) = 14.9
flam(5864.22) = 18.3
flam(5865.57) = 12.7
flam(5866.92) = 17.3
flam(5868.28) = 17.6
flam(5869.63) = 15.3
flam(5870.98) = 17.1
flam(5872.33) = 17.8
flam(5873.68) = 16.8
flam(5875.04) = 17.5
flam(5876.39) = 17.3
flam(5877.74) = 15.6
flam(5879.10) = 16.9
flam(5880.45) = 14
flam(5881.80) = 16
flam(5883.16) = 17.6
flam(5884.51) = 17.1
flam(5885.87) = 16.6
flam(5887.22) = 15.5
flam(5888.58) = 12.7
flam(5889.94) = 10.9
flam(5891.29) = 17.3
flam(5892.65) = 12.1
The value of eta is 0.146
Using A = 0.933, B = 16.4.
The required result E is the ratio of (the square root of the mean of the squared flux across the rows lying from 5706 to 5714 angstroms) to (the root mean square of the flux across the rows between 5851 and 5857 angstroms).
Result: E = 0.88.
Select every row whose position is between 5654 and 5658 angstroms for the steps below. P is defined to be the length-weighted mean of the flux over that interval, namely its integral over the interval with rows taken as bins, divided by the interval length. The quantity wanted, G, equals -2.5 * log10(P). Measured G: -3.12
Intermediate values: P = 17.8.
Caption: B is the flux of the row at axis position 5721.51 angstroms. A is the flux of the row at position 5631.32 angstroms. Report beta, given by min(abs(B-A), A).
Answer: 1.3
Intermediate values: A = 17.5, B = 18.8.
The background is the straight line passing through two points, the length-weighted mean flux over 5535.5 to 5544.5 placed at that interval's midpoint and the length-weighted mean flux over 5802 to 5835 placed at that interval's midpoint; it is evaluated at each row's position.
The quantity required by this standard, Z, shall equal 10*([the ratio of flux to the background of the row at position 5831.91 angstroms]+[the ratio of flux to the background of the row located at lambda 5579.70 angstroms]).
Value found 15.5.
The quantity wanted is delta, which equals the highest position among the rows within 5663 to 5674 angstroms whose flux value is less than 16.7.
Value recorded 5667.75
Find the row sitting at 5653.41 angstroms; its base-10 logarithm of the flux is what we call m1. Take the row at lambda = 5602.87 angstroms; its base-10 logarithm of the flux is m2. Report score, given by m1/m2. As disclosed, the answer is 1.03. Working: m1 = 1.238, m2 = 1.20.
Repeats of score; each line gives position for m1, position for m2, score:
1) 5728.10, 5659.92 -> 1.08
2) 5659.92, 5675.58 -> 0.97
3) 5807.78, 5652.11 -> 1.07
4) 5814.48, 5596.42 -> 1.01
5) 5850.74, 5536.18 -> 1.01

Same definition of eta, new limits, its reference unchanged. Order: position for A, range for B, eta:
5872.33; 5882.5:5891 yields 0.139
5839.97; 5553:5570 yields 0.151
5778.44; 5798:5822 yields 0.146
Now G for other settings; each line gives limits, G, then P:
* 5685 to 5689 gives -3.02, 16.1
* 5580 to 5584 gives -2.92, 14.7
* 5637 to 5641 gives -3.08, 17.1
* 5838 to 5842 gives -3.15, 18.2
